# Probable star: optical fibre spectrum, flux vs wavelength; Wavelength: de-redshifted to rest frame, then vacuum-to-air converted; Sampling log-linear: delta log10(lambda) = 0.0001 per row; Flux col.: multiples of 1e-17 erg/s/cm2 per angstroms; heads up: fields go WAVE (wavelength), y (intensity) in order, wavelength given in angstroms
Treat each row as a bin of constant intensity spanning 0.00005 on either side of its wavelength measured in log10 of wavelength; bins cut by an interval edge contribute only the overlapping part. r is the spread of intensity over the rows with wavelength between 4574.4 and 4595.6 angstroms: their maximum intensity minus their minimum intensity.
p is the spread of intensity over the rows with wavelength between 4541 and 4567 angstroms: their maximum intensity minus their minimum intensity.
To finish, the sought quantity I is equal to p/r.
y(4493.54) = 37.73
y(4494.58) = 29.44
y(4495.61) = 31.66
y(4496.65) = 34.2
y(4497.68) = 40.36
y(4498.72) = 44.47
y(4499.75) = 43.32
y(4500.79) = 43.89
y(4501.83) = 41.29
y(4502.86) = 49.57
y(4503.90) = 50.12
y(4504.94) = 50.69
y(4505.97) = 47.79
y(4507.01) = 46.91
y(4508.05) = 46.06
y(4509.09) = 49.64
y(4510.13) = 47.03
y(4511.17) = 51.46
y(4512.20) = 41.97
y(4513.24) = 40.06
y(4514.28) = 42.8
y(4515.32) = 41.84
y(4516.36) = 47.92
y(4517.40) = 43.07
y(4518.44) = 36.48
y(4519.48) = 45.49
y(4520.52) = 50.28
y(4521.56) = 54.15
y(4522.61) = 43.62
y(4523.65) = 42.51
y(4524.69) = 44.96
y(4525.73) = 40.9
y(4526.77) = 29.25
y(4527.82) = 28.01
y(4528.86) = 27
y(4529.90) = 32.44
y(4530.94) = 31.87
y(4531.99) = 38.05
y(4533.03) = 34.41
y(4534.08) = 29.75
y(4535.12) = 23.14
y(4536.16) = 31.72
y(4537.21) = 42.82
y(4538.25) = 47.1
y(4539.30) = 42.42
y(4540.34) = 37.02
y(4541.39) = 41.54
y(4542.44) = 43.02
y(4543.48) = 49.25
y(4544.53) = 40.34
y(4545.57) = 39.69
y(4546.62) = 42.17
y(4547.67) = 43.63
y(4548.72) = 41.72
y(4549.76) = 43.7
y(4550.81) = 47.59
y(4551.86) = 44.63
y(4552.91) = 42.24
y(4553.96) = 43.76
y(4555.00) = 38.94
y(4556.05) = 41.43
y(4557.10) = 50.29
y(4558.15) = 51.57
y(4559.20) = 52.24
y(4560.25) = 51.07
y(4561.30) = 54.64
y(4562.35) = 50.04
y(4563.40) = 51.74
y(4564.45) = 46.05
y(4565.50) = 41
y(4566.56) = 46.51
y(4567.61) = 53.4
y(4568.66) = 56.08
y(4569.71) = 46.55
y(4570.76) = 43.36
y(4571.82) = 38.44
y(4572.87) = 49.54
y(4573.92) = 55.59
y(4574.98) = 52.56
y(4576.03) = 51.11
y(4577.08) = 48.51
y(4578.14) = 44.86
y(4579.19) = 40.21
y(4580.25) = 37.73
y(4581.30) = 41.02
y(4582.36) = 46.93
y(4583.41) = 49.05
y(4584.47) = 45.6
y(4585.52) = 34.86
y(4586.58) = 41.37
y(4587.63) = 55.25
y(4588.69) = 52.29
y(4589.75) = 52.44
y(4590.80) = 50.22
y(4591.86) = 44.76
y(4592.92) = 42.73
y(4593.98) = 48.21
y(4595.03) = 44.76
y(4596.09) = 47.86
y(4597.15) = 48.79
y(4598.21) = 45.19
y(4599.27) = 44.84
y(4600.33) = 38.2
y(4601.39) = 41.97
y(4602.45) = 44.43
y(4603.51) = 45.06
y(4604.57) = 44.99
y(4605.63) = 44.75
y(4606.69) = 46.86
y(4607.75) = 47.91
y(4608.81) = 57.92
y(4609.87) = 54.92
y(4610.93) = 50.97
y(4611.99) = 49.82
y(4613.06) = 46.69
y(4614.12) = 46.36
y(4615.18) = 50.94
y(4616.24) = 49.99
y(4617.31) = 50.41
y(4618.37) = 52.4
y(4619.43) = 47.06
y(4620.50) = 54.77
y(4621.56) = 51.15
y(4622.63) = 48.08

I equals 0.77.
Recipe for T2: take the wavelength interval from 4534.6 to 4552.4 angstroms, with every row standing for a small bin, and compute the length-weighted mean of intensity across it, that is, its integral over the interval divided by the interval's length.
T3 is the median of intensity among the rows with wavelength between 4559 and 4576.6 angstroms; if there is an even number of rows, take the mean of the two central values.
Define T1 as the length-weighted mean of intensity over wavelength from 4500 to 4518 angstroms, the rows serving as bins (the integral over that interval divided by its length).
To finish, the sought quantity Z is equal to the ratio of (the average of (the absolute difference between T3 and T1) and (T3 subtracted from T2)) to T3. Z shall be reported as -0.05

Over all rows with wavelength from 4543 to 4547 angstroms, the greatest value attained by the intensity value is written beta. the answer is 49.25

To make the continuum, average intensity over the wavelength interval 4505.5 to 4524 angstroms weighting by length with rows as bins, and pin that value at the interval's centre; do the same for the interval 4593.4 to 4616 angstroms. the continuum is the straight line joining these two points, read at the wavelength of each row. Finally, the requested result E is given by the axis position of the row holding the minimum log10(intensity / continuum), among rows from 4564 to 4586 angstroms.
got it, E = 4585.52 angstroms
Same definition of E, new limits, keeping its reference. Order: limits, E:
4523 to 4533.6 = 4528.86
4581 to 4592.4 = 4585.52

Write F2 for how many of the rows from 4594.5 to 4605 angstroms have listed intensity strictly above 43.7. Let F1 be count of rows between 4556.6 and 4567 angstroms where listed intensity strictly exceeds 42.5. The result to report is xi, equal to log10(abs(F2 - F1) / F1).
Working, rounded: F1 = 9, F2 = 8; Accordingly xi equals -1.0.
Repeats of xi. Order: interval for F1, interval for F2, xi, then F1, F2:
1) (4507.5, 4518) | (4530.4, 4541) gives -0.1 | 7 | 1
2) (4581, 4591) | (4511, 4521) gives -0.4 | 7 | 4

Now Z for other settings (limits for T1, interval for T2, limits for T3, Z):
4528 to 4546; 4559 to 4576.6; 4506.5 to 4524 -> 0.14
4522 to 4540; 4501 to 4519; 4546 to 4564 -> 0.11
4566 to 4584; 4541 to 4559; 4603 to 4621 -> -0.03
